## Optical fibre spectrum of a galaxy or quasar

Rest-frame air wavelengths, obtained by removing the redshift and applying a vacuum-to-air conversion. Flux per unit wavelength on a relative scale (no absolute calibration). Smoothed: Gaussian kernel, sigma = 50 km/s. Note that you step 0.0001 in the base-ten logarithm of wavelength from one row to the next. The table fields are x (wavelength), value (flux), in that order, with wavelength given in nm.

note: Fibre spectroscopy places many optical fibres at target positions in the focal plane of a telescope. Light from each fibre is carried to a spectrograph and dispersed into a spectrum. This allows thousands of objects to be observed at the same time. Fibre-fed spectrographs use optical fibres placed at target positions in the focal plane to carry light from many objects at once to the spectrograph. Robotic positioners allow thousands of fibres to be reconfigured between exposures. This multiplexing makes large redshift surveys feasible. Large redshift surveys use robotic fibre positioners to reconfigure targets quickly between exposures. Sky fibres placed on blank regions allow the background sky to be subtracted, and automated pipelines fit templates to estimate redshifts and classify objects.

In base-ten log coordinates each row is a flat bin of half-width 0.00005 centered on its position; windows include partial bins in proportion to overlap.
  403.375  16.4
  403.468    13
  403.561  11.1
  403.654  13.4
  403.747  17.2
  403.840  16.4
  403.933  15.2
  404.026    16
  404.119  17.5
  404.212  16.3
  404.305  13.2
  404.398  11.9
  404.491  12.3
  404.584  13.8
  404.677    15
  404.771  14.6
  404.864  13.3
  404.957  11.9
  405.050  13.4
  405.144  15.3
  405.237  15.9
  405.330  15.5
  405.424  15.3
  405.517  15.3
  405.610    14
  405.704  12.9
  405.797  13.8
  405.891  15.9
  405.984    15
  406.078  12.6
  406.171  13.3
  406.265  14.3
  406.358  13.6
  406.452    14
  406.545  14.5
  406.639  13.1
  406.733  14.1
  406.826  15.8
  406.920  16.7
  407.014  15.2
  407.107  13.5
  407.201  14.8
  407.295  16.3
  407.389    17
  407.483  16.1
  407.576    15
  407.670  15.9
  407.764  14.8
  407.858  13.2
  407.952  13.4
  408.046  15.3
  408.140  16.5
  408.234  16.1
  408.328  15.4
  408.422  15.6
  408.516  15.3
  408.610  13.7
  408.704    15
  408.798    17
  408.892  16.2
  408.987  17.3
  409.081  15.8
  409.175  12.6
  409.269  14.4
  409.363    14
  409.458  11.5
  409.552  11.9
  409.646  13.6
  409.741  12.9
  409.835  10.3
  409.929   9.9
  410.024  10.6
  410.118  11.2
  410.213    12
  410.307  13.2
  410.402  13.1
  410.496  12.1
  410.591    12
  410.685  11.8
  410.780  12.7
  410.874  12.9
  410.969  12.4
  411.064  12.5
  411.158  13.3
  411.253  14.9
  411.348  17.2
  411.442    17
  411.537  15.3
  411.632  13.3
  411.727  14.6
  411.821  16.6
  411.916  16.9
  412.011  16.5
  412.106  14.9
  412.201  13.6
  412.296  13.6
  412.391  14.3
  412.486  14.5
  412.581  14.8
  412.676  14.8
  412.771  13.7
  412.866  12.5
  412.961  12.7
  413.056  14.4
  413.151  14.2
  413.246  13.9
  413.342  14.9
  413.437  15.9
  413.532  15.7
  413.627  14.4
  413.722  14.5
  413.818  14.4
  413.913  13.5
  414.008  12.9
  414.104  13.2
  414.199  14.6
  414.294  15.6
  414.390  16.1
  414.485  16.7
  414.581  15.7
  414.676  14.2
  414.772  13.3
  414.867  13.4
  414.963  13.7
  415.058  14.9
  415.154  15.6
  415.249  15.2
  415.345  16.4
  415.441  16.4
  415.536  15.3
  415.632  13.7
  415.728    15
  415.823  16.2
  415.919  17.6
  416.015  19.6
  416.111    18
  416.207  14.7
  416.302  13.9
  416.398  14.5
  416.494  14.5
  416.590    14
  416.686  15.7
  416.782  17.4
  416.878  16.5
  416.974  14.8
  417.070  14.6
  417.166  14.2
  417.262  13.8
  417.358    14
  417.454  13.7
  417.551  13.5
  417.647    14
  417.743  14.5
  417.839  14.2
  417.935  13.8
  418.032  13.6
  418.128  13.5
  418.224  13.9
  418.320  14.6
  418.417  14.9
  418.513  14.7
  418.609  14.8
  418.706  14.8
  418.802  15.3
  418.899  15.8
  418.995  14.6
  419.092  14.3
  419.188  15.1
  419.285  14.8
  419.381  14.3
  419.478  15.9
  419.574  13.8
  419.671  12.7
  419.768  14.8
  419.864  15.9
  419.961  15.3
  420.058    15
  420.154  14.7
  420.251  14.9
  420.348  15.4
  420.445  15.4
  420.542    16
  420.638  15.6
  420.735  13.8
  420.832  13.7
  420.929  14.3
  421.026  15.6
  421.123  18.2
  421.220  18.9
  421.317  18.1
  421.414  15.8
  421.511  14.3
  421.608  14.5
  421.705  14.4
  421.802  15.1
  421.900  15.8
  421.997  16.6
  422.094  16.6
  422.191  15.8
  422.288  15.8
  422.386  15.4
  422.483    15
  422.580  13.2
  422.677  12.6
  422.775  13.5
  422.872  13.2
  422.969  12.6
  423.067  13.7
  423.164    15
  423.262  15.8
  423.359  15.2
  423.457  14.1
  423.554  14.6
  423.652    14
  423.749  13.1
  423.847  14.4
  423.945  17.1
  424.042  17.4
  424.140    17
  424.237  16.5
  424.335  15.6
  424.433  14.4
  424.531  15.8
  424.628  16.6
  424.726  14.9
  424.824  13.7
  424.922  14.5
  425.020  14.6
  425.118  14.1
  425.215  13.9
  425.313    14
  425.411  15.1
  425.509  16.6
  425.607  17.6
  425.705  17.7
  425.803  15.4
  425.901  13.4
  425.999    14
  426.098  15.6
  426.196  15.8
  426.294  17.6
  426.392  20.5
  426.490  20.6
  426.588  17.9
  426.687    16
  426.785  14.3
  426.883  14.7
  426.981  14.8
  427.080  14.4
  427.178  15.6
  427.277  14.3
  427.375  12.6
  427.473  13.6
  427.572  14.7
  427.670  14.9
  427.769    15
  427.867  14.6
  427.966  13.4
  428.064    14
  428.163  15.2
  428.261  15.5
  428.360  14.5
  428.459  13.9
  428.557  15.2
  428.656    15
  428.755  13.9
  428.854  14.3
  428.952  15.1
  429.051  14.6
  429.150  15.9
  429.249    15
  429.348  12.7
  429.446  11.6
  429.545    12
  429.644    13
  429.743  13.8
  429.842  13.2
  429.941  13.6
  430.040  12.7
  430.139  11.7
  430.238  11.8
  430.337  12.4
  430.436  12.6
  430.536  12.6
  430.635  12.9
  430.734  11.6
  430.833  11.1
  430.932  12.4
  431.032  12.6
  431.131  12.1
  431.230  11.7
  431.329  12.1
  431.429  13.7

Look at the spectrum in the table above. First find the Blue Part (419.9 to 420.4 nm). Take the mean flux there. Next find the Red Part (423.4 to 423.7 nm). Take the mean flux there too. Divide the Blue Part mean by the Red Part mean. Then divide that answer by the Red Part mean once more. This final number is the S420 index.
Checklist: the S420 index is 0.0743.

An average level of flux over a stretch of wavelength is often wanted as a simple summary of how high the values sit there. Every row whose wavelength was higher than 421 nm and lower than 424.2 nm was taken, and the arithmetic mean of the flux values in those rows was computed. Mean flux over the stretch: 15.2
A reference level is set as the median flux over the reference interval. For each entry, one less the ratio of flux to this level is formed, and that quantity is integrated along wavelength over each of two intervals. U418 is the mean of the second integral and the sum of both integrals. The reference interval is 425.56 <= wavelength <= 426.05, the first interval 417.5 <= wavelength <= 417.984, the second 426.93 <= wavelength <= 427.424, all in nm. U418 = 0.056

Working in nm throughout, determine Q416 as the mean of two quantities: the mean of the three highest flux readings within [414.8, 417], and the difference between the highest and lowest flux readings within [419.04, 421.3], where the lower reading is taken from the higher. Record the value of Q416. 12.3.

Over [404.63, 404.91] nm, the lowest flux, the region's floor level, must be 13.3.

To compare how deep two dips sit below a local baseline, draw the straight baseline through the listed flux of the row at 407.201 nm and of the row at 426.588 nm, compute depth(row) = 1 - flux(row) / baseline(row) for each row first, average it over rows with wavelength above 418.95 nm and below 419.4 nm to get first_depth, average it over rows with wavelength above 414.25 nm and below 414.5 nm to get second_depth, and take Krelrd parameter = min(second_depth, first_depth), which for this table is -0.01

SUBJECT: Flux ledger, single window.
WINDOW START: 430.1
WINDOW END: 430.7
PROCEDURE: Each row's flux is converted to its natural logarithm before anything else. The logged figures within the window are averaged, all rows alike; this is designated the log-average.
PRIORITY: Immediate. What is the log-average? 2.51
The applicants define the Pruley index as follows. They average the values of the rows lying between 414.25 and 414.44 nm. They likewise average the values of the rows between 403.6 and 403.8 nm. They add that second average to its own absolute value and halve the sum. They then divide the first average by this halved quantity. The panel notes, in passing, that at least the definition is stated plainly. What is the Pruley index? 1.0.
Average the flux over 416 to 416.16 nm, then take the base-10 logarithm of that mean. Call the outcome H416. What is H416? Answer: 1.27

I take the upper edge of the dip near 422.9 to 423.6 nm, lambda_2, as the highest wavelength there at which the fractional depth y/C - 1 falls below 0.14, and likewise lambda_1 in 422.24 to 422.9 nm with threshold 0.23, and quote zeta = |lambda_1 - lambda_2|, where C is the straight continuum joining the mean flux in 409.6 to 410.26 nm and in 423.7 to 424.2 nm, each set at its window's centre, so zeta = 0.68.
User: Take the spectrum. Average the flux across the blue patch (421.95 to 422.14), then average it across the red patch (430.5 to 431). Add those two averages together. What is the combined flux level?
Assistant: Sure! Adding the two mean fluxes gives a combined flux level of 28.7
